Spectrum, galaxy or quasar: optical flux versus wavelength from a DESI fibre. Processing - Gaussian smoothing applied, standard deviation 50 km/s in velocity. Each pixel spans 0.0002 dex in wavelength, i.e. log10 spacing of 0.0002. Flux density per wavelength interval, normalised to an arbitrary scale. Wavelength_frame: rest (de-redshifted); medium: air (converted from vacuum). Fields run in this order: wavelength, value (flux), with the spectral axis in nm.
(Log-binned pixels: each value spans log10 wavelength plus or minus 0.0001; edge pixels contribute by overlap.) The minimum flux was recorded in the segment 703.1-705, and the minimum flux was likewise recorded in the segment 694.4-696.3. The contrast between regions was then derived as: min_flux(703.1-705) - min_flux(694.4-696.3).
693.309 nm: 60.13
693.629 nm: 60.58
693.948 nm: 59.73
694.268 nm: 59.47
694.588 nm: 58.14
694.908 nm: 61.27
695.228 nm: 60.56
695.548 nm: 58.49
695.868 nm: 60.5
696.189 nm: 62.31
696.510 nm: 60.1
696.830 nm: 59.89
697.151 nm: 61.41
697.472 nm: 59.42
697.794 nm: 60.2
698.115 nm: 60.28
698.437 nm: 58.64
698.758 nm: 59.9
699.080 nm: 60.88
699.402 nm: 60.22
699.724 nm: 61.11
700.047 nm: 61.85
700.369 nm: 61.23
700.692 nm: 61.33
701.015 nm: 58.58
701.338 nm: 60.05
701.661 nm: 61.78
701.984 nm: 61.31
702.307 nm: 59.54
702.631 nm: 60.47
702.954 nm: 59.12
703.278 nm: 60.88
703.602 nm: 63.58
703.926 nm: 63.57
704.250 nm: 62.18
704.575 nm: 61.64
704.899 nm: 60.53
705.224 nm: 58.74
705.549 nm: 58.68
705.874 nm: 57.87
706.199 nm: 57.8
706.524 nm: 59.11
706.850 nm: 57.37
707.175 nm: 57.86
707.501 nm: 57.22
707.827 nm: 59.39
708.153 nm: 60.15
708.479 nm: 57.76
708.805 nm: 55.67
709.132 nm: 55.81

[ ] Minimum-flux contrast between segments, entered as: 2.4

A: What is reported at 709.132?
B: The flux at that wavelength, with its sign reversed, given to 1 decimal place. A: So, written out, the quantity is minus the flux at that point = -55.8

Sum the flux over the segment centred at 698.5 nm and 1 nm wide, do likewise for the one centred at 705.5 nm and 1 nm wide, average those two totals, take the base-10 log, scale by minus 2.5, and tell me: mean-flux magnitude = -5.62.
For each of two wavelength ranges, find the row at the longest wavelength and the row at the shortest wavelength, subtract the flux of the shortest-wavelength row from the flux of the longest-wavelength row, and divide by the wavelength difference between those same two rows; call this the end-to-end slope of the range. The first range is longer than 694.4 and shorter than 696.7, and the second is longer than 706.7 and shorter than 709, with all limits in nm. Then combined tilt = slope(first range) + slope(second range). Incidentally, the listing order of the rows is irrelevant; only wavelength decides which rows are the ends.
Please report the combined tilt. 0.2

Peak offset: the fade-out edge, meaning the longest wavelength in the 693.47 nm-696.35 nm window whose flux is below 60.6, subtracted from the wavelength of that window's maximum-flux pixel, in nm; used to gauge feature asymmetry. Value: 0.32 nm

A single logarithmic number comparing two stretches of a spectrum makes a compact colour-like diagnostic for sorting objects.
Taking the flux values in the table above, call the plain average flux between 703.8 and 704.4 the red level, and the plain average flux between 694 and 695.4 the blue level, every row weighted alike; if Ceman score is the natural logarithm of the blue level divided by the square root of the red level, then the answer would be 2.02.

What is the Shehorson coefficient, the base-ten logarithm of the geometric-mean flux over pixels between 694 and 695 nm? 1.78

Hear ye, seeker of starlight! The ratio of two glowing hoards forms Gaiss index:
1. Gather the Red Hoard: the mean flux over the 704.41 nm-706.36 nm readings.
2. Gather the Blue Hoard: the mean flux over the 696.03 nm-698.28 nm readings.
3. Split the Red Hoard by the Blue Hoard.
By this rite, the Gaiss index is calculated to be 0.98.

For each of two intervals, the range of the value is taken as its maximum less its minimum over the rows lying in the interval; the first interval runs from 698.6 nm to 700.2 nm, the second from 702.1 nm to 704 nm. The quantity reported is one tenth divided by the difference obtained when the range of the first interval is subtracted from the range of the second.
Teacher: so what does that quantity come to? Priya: 0.04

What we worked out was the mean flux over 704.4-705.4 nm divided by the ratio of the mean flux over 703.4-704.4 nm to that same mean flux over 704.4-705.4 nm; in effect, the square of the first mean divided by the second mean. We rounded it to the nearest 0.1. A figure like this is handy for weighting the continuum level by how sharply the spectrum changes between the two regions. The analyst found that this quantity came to 57.6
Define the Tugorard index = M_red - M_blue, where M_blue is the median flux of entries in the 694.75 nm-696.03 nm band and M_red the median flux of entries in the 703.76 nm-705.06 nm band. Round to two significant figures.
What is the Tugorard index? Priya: 1.4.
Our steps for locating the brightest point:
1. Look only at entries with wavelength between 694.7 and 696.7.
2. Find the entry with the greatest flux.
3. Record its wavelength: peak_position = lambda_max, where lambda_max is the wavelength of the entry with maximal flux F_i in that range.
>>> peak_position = 696.189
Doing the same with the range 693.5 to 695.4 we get 694.908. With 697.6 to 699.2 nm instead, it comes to 699.080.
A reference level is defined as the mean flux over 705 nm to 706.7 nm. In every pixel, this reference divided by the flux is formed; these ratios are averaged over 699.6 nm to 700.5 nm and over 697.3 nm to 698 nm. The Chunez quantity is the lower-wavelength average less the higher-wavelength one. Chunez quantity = 0.025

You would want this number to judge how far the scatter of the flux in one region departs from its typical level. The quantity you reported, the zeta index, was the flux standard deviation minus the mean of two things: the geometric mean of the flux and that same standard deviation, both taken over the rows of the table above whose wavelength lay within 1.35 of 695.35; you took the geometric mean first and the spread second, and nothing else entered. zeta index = -29.4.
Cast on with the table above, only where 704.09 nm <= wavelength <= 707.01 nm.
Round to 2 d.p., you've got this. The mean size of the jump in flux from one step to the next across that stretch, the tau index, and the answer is 0.93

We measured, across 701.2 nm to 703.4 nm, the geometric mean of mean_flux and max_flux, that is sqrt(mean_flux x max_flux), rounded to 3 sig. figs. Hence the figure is 61.1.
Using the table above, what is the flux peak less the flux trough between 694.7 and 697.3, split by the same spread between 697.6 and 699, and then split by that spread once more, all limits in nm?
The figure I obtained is 1.4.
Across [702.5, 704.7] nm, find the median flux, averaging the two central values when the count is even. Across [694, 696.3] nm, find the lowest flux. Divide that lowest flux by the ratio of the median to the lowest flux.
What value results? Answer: 55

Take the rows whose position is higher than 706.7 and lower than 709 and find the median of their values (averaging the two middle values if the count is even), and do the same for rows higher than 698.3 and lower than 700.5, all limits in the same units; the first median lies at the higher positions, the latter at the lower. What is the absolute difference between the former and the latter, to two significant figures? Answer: 3.1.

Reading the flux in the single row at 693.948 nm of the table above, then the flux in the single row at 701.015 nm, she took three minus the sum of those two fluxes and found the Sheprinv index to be -115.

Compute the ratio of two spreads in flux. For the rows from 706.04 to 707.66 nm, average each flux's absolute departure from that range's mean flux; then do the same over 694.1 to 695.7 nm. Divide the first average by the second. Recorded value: 0.47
